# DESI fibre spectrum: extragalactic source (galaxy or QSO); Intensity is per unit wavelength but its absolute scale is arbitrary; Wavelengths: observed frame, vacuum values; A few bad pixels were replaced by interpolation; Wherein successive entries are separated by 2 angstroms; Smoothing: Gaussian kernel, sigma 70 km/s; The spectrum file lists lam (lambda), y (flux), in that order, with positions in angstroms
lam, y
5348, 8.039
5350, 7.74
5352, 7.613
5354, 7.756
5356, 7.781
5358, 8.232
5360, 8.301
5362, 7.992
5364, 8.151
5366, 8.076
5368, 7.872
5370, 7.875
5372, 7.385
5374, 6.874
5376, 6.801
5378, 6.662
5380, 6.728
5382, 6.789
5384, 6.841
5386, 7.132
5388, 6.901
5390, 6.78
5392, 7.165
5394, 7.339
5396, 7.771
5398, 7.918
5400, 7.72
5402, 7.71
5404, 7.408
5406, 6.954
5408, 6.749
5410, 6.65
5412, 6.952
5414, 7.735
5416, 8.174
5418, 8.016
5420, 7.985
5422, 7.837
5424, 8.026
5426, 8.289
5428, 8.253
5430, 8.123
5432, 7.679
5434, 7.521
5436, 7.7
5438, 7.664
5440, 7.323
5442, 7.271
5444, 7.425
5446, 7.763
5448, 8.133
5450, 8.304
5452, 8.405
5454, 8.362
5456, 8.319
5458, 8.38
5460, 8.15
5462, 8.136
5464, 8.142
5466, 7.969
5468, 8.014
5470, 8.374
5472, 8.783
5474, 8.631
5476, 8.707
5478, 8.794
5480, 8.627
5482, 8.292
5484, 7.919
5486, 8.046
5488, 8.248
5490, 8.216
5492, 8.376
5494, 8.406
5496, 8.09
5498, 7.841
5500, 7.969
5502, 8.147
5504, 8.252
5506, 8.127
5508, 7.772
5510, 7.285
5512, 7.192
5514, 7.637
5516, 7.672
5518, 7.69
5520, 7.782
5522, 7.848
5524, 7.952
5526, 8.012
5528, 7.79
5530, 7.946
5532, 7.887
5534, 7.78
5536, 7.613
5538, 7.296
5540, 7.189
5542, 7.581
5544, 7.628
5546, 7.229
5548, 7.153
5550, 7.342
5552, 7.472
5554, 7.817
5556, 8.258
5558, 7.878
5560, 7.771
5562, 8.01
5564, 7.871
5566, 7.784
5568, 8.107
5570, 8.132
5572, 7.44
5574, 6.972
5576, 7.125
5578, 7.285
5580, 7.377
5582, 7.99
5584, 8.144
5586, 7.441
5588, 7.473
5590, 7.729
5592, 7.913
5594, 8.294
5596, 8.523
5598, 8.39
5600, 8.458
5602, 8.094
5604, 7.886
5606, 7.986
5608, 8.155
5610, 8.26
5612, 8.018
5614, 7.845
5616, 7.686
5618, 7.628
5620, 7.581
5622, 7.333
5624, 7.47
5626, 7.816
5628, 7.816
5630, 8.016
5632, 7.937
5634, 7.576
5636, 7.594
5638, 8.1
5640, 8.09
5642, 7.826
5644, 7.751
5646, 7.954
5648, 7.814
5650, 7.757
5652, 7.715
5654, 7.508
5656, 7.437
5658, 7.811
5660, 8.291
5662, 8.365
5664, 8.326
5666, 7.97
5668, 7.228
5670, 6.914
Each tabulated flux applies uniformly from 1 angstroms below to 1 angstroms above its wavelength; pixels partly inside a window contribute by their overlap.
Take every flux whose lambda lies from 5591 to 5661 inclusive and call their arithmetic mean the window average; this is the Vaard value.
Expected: 7.90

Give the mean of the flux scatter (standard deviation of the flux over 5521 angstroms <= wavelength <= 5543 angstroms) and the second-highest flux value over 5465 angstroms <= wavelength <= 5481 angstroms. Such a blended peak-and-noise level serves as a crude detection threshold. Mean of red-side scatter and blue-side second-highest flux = 4.5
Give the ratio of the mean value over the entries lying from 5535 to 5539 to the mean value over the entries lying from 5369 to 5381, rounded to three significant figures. 1.06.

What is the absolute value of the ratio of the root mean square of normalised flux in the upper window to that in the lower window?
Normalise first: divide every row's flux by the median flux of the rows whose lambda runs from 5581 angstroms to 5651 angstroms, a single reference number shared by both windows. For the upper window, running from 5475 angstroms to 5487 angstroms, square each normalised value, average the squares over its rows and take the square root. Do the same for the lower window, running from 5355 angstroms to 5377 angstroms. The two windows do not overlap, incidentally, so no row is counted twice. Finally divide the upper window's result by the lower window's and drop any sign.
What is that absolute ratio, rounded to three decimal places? 1.081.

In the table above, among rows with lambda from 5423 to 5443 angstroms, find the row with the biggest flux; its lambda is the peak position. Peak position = 5426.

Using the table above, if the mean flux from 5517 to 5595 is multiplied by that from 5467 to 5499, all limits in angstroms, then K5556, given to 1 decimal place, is 64.1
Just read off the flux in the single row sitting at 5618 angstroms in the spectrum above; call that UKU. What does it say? 7.628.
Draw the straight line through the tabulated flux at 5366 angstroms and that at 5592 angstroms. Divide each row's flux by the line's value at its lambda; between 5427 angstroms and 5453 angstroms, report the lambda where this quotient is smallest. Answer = 5442 angstroms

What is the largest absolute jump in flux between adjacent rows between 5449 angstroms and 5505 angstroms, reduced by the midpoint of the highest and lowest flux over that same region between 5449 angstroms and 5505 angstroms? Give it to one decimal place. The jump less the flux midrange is -7.9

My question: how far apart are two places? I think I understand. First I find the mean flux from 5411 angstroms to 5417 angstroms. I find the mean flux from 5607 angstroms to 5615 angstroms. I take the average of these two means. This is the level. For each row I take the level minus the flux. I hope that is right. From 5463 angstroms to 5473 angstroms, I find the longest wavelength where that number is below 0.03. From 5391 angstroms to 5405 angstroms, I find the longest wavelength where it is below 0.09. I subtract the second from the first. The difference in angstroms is 74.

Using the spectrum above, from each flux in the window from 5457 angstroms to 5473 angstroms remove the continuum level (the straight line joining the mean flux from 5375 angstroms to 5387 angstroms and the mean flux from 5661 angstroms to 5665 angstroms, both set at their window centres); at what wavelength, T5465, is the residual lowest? 5466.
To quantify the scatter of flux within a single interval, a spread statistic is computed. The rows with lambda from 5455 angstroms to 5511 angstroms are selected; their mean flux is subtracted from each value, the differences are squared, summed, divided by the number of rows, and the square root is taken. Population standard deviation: 0.322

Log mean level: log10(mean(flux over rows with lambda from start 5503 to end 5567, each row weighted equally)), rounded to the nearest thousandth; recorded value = 0.887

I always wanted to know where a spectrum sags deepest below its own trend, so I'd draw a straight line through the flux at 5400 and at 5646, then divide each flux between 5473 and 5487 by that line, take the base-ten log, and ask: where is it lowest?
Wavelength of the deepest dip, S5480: 5484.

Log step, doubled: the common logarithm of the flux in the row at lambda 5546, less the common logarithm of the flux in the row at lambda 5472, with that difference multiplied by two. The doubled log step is -0.17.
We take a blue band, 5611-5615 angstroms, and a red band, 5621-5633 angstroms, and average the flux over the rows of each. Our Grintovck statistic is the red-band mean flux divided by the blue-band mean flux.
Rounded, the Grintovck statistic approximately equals 0.97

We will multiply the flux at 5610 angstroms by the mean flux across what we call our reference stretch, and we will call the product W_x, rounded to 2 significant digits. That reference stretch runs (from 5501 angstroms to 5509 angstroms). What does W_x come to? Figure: 67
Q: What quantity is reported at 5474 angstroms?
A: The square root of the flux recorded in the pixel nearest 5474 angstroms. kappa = 2.94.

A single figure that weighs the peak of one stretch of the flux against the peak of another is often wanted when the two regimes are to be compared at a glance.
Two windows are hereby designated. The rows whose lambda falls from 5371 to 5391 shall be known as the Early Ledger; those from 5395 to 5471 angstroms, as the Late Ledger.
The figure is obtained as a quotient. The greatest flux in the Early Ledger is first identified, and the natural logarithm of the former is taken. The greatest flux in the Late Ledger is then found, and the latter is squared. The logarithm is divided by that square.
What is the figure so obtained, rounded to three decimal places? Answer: 0.028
